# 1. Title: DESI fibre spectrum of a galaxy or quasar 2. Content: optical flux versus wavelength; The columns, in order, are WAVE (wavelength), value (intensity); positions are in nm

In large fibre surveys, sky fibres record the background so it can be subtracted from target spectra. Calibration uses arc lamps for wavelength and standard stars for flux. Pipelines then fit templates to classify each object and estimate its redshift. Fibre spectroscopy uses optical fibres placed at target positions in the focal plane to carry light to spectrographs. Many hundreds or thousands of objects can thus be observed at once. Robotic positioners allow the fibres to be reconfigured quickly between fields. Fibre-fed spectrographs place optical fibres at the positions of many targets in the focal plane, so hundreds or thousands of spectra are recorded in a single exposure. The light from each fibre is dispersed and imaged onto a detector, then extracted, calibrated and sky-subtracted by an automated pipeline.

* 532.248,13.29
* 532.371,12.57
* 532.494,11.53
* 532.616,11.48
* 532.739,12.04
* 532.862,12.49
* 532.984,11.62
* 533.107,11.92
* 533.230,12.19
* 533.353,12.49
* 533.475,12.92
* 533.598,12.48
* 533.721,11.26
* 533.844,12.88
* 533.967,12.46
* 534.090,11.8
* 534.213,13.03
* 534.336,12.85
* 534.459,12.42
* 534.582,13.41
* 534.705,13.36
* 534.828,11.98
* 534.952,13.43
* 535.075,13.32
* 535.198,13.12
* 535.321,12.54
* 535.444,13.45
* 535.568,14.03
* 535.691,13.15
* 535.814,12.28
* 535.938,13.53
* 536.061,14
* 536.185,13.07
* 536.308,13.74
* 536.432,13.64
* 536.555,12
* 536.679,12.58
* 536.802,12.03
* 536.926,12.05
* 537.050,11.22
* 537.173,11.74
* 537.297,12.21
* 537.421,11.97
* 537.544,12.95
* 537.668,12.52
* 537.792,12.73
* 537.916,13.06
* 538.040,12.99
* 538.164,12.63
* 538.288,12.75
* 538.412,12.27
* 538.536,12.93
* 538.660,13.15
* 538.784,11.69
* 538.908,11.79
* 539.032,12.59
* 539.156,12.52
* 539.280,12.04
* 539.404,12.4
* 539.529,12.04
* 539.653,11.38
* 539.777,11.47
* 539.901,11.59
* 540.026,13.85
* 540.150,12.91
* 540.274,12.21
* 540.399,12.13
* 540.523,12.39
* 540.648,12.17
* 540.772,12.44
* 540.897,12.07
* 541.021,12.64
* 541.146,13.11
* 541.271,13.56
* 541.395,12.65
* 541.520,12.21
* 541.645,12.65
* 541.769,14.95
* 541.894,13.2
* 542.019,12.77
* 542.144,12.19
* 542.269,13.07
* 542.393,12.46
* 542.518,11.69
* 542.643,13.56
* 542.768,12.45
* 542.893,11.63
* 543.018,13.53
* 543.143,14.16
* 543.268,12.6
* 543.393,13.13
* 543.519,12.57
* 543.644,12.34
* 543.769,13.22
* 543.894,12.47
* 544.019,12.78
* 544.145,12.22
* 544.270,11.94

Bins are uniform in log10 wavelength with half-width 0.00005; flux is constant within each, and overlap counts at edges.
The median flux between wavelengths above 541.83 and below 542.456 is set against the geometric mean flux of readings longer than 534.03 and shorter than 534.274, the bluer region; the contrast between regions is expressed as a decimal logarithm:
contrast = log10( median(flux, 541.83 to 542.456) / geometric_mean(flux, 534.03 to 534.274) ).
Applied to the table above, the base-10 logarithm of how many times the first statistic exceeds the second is 0.01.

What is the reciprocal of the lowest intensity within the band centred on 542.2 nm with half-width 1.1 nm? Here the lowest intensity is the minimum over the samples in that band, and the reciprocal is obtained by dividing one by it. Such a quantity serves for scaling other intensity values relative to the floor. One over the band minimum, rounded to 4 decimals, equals 0.0860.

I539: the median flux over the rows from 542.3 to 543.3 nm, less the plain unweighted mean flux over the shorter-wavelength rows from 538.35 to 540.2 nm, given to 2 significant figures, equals 0.22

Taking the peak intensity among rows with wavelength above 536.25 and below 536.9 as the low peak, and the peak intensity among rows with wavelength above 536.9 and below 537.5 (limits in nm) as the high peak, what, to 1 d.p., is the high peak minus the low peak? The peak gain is -1.5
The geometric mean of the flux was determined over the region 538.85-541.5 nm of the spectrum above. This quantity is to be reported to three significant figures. 12.4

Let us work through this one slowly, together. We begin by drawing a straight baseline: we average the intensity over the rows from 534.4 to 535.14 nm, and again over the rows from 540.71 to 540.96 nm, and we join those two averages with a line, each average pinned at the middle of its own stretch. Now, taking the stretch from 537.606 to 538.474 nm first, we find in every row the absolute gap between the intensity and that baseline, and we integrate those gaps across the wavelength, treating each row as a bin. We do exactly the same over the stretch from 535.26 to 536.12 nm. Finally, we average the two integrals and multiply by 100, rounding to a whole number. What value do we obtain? 39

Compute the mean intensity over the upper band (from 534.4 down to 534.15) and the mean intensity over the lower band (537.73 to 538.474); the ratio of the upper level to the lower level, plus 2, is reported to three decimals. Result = 3.016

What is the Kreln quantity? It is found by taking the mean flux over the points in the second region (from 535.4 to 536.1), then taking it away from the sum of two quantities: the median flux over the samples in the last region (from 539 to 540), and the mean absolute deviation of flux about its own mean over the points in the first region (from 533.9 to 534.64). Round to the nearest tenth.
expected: -0.9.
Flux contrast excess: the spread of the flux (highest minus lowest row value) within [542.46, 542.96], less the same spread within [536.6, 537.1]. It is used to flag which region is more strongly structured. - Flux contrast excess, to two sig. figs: 0.57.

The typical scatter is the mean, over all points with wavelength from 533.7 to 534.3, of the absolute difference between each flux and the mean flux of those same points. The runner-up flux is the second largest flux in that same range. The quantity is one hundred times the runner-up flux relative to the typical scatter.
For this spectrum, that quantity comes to 2130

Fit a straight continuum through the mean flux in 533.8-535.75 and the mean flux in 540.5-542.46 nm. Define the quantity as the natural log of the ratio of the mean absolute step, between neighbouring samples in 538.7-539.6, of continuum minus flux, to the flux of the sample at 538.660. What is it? -3.59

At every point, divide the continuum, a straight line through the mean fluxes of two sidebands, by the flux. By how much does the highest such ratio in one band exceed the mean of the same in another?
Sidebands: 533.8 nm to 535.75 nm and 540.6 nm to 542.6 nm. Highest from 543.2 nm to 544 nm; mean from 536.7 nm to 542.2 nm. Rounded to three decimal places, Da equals -0.002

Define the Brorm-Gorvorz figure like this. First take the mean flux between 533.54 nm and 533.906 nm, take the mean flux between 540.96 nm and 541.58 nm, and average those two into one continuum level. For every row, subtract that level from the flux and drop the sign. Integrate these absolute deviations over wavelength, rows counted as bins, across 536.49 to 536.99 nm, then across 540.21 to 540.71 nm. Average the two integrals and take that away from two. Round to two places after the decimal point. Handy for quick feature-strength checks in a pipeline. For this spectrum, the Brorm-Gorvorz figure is 1.83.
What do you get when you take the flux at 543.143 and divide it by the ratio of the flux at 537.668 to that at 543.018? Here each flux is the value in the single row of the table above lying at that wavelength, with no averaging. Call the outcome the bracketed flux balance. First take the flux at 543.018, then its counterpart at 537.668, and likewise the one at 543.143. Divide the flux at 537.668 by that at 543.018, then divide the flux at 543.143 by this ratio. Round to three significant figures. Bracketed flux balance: 15.3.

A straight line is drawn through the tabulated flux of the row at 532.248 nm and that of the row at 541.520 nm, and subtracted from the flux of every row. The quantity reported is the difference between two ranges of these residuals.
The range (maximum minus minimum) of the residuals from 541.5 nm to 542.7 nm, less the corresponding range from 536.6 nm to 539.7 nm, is 1.1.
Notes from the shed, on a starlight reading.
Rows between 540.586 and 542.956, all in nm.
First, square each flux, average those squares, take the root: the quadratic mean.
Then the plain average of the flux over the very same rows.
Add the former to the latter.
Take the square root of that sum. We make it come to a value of 5.04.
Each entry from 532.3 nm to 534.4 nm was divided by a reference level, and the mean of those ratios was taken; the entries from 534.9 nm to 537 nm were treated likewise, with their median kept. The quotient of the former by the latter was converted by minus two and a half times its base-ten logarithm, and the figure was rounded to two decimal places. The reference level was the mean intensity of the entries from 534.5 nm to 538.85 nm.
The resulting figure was 0.08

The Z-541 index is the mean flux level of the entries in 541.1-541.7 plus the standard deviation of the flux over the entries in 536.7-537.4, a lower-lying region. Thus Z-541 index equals 13.2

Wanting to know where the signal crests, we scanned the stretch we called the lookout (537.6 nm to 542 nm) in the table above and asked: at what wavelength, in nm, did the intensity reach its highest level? 541.769 nm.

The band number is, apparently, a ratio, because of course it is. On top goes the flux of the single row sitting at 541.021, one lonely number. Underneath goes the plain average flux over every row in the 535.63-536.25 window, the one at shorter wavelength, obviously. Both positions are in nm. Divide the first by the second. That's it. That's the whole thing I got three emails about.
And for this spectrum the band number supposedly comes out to 0.96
